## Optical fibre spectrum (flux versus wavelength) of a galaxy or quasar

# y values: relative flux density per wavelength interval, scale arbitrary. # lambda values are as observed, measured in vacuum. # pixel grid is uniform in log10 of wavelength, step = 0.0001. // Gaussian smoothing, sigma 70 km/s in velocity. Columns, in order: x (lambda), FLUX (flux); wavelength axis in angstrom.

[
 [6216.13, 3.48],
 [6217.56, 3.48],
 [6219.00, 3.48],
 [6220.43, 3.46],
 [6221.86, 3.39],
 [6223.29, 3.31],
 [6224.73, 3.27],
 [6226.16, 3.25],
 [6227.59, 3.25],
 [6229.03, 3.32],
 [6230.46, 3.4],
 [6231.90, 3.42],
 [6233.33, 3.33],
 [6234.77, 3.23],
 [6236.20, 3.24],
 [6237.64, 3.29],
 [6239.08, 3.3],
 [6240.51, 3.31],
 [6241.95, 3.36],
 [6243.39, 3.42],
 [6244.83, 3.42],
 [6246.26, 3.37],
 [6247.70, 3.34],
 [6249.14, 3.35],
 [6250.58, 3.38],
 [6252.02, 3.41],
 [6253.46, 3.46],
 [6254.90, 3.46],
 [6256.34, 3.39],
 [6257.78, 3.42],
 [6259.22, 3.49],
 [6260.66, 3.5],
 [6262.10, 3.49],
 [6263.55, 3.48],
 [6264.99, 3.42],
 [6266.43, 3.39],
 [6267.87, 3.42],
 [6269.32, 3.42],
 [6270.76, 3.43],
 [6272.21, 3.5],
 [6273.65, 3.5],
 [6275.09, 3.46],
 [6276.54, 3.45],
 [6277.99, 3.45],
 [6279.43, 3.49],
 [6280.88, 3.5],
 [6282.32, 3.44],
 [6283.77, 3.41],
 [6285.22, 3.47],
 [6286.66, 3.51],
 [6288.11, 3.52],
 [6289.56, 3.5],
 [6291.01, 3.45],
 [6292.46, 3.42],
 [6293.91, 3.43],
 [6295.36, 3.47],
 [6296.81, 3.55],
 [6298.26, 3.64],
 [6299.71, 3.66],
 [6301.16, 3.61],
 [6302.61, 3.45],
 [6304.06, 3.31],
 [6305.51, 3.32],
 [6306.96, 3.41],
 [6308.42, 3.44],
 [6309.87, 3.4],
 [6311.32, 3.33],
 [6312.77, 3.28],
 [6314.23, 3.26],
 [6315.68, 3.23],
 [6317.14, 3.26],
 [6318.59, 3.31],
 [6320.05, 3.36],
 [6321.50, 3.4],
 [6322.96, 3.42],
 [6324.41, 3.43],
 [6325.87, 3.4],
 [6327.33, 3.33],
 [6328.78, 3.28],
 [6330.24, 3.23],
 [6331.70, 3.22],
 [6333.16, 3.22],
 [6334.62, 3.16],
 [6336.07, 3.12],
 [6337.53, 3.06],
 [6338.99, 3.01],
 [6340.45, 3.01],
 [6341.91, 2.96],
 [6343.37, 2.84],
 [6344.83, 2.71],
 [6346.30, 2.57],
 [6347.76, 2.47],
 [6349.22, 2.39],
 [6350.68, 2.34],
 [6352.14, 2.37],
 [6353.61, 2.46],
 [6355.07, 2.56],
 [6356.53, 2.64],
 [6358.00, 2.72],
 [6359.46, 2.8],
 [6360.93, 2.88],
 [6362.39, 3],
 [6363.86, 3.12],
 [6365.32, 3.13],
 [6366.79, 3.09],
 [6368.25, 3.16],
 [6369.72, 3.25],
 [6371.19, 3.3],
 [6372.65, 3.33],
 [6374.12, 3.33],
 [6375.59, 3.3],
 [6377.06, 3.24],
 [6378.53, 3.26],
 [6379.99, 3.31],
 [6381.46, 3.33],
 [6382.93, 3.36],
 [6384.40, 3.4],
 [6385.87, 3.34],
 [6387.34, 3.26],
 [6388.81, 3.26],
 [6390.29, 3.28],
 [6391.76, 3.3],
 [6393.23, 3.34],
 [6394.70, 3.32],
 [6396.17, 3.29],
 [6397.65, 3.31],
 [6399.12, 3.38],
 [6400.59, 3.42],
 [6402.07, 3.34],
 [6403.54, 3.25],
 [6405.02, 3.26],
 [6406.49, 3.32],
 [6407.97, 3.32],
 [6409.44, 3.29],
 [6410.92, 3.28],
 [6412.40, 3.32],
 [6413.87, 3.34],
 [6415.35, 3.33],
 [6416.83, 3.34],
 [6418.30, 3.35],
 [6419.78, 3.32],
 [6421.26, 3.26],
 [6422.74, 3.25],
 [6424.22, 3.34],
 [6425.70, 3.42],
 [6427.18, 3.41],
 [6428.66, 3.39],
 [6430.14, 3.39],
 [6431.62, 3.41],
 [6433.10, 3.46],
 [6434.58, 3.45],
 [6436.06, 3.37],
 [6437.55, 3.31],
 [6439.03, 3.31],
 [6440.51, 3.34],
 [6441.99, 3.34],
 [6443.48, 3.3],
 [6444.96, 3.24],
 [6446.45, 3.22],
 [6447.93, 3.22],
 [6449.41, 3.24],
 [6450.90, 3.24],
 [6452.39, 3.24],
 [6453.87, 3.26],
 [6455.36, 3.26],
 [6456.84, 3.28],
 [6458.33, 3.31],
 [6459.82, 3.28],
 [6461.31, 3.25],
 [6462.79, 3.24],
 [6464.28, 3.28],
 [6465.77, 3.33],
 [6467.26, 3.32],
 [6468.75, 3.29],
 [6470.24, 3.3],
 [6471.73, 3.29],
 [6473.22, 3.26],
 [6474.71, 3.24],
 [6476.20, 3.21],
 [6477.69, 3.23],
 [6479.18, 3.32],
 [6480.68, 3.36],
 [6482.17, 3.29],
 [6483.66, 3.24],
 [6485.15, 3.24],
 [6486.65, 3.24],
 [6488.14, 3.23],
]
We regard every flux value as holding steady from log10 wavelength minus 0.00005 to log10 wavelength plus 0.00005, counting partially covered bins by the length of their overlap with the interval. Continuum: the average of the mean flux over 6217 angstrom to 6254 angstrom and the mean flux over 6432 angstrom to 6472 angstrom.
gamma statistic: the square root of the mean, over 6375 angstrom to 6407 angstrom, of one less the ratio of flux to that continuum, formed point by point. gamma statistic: 0.06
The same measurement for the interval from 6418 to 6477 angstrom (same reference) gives 0.08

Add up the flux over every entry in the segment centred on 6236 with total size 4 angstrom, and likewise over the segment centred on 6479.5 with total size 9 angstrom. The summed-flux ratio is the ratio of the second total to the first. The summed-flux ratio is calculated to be 2.0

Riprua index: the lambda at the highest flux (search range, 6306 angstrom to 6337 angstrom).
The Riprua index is 6308.42 angstrom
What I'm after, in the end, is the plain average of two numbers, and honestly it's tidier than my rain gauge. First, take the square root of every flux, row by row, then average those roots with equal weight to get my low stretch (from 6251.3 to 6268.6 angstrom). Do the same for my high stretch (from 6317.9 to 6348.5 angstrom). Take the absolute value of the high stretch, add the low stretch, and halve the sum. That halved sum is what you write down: 1.81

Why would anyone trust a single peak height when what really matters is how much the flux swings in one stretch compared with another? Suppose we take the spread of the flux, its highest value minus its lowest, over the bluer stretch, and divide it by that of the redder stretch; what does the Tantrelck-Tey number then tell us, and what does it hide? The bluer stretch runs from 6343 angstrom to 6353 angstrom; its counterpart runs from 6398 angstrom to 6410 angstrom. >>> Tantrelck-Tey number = 2.9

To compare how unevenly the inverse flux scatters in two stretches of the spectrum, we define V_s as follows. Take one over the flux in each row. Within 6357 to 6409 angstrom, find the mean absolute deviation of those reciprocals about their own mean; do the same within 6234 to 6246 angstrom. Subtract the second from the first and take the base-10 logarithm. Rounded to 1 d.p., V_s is -2.2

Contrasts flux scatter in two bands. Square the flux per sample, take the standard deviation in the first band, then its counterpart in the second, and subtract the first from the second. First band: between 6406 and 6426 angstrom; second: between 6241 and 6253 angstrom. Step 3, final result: -0.1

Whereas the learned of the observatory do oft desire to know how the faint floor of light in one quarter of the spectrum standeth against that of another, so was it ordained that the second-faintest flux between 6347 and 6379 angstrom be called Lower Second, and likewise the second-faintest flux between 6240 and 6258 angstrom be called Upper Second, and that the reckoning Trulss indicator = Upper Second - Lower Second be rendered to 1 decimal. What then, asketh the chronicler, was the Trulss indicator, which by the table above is 1.0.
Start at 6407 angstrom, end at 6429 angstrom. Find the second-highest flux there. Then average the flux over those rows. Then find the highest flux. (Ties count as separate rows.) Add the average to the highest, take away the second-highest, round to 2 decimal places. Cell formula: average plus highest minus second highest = 3.34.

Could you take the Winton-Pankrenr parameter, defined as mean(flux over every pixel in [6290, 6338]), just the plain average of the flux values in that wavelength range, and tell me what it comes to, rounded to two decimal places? 3.36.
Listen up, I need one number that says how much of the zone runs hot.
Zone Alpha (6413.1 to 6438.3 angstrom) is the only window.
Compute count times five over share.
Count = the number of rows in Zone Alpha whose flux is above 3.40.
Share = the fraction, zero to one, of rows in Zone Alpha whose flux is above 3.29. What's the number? 28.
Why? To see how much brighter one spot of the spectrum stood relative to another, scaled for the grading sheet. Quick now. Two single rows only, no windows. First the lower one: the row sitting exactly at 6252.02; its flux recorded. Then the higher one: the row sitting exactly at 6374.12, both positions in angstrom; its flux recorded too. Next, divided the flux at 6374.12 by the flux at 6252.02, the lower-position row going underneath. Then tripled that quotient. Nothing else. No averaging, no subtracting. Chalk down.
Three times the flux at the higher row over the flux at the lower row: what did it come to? 2.93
